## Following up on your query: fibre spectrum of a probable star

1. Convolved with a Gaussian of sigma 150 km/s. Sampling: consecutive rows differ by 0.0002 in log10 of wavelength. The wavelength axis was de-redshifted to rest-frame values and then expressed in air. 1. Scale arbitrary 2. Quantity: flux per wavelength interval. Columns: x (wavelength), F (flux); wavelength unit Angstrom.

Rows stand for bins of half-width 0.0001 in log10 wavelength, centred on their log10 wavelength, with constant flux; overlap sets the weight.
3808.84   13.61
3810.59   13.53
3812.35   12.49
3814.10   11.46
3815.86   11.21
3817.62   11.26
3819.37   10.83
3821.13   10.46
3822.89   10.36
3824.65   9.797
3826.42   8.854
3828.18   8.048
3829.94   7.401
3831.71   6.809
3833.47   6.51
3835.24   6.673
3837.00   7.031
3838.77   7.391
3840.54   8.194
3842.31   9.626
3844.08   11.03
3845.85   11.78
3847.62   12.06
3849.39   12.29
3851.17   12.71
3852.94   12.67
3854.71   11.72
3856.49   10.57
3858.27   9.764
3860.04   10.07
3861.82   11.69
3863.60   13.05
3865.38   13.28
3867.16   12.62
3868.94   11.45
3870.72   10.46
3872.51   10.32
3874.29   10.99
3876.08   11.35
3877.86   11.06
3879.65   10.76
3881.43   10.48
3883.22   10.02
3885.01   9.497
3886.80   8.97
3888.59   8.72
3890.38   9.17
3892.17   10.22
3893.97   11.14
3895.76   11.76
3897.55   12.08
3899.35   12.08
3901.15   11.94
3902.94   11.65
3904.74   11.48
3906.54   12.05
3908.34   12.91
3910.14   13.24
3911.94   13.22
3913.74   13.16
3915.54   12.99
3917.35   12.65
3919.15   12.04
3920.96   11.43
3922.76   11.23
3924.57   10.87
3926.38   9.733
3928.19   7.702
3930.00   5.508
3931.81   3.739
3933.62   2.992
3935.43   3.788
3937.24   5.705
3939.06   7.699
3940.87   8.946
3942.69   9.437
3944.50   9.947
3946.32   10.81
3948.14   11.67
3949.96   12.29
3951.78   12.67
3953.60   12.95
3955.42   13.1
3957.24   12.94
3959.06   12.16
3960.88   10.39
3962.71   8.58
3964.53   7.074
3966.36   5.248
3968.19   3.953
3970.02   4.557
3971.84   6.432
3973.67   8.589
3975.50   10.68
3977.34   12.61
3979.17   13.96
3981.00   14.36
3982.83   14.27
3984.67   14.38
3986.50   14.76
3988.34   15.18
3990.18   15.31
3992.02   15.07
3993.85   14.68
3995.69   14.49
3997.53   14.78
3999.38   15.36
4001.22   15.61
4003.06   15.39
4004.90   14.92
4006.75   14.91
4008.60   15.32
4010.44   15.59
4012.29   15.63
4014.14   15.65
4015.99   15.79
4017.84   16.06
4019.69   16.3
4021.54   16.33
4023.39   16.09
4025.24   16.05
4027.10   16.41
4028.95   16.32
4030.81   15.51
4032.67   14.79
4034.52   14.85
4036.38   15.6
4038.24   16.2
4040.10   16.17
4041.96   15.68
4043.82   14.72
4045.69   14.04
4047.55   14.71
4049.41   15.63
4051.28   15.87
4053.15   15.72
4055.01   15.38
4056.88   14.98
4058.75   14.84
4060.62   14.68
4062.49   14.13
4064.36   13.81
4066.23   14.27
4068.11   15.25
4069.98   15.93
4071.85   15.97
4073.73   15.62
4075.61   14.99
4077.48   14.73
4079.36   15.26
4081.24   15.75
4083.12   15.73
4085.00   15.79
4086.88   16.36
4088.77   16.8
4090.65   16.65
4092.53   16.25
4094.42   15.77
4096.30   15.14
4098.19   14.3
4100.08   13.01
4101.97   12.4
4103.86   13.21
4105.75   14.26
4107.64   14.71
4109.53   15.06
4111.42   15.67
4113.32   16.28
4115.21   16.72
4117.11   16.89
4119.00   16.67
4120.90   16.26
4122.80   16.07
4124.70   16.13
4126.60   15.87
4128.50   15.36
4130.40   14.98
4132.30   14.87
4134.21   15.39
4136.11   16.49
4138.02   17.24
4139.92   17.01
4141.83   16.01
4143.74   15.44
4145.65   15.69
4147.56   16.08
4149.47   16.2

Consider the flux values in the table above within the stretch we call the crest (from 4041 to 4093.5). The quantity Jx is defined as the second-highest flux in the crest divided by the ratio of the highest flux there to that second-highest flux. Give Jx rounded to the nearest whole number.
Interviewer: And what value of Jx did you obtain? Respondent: 17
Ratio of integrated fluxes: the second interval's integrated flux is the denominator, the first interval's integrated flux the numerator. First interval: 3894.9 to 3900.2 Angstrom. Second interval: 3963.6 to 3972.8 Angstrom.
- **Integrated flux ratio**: 1.3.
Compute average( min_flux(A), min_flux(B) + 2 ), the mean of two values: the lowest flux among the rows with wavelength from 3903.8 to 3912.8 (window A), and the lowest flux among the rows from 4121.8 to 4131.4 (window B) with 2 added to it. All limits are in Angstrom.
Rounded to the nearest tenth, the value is 14.2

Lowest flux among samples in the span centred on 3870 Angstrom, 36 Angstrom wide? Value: 8.97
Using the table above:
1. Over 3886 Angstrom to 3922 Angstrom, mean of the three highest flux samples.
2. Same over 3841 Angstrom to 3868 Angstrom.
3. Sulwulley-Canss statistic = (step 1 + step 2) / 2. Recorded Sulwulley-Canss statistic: 13.1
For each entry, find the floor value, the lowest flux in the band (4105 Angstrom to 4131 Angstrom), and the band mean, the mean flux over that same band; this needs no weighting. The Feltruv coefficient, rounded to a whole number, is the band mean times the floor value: 225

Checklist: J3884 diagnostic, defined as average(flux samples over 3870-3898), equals 10.4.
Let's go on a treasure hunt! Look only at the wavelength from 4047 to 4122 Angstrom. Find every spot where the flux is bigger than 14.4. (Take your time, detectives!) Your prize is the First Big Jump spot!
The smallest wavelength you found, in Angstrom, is 4047.55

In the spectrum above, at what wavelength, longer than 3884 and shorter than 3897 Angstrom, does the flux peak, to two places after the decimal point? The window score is 3895.76 Angstrom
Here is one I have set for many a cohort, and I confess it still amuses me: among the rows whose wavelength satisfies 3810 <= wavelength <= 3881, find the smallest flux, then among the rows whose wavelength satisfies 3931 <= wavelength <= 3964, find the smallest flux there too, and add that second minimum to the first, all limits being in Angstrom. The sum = 10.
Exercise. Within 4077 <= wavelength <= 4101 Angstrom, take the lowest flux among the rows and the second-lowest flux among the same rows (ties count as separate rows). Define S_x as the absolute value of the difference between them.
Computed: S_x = 1.3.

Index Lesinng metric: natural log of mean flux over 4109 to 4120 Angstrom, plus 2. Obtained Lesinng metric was 4.79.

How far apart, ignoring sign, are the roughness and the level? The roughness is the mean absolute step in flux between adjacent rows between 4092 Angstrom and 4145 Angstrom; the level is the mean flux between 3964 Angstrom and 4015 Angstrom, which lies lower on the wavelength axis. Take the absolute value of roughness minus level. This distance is 12.3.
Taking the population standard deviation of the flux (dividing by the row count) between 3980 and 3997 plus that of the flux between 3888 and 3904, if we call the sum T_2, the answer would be 1.6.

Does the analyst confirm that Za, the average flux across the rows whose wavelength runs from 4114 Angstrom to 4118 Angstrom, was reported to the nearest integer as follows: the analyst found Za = 17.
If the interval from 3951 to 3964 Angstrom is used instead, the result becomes 12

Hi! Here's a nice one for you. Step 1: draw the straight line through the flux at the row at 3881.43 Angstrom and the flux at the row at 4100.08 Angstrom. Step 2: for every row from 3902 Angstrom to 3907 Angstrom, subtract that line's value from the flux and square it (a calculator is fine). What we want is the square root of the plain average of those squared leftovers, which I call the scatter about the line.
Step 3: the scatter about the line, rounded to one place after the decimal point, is 1.0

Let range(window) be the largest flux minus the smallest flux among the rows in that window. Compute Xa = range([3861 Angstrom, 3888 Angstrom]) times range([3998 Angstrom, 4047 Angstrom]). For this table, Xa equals 10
